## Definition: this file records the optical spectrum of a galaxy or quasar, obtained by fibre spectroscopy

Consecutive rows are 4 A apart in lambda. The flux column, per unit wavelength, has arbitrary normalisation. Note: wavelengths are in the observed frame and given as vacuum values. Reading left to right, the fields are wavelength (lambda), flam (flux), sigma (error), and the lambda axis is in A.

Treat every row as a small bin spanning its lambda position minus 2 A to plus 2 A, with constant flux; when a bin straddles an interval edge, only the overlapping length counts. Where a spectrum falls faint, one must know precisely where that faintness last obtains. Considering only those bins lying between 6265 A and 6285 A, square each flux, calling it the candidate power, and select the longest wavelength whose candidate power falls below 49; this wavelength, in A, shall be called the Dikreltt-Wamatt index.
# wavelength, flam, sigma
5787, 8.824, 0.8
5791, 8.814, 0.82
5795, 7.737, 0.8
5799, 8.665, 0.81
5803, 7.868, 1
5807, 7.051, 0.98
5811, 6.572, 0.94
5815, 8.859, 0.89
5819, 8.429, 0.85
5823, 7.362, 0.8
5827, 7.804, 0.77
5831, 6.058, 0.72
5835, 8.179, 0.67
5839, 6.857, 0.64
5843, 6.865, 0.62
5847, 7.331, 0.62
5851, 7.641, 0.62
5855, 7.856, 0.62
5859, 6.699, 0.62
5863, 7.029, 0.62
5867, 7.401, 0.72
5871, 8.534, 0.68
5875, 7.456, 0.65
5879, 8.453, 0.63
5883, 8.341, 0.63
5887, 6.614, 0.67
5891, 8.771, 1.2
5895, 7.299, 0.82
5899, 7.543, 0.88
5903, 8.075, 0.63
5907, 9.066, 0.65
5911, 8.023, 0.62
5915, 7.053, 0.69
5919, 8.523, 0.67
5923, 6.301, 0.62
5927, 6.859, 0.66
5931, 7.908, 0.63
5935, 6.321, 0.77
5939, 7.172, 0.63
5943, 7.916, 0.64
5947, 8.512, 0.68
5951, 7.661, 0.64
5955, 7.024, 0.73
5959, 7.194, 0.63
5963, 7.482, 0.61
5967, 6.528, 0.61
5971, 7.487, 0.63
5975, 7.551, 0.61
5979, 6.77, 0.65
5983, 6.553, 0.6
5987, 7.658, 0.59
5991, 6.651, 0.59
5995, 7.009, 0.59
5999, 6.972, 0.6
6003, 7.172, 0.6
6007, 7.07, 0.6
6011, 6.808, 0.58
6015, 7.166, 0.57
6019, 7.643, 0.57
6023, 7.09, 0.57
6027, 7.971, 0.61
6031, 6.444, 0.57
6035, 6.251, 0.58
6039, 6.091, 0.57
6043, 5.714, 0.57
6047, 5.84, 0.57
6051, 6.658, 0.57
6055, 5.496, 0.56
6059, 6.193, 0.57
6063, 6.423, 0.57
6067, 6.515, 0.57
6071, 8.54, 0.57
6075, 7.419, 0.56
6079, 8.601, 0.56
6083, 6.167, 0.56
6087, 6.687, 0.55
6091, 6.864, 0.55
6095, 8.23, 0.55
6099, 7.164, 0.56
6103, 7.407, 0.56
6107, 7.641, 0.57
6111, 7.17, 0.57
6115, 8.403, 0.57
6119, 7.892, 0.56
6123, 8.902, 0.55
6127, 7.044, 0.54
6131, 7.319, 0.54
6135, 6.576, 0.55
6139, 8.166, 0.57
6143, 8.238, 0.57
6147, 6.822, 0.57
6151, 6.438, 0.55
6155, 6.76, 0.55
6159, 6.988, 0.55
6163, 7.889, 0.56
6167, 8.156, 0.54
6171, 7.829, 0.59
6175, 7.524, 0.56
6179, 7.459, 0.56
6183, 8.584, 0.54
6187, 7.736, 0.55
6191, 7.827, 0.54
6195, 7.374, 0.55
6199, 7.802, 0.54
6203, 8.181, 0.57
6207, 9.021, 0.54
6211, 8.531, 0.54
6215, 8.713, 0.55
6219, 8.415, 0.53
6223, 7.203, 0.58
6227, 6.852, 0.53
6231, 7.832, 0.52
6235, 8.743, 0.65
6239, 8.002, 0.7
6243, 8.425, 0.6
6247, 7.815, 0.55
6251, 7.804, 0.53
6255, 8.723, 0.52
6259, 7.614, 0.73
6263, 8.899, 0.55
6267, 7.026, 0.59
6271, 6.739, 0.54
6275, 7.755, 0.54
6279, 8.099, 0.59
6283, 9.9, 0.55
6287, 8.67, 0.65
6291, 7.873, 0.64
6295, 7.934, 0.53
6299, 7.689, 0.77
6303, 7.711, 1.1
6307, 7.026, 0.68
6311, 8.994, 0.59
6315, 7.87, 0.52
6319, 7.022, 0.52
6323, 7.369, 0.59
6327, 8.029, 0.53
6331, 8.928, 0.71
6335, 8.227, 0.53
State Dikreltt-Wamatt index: 6271 A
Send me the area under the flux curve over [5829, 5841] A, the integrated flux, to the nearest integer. 84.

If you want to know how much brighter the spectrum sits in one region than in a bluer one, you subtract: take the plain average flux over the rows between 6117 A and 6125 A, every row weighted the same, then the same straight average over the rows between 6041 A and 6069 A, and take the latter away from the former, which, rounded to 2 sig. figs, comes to 2.3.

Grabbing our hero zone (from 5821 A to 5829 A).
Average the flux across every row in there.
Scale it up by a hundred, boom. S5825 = 758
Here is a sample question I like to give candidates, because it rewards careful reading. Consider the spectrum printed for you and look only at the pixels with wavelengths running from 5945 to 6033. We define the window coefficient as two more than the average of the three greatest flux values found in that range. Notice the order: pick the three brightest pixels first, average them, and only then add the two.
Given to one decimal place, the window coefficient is 10.0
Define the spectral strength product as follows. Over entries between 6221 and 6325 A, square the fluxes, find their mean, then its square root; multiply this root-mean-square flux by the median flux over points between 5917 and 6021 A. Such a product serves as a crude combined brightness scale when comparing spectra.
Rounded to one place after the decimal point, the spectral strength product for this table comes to 56.9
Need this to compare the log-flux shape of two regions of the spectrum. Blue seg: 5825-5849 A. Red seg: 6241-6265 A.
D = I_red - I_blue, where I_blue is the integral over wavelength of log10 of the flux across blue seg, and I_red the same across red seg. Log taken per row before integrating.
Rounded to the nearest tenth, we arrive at 1.4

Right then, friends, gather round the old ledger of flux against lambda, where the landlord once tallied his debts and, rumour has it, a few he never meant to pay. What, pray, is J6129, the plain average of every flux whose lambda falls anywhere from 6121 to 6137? 7.5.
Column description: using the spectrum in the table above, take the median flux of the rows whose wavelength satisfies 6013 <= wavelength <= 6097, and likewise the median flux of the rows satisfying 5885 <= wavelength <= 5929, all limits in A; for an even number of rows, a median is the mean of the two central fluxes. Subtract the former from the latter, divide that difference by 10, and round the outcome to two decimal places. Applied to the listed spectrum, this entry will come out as 0.09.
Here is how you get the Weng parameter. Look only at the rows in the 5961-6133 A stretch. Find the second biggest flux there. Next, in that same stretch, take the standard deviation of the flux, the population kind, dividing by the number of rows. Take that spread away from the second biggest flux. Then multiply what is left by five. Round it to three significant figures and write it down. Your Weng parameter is 39.1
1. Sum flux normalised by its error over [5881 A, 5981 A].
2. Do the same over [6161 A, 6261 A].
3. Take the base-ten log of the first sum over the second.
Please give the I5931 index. -0.106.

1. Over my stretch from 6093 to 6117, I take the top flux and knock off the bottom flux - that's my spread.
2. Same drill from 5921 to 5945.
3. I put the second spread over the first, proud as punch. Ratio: 1.3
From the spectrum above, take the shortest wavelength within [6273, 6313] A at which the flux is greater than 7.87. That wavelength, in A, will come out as 6279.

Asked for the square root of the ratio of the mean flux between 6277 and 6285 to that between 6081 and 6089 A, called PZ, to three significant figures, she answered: 1.18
